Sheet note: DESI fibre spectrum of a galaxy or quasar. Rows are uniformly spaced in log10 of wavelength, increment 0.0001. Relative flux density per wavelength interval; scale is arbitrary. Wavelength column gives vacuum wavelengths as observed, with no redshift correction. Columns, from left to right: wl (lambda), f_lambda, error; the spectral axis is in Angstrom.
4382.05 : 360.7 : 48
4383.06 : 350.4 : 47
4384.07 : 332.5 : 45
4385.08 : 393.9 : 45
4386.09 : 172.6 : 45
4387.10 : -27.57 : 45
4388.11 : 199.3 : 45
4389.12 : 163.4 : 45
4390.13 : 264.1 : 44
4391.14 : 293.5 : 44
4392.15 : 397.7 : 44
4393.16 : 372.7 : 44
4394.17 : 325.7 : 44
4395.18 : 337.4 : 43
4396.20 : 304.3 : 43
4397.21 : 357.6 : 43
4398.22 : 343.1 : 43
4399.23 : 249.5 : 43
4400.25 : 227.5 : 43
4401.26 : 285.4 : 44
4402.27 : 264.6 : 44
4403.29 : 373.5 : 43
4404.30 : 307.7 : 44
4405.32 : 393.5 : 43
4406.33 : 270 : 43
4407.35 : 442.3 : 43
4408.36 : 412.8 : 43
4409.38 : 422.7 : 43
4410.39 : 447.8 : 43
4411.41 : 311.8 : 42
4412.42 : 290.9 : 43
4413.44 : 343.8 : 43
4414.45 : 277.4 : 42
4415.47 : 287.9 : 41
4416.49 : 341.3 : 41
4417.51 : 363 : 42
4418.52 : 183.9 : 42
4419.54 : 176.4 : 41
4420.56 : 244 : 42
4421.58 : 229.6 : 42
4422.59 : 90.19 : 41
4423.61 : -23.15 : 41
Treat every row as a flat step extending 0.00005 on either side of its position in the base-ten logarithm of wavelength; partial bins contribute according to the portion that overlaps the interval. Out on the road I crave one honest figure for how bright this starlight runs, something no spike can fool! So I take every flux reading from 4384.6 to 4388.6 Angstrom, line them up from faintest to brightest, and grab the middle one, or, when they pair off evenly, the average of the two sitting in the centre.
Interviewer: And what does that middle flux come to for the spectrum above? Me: 186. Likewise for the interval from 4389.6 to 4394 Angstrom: 333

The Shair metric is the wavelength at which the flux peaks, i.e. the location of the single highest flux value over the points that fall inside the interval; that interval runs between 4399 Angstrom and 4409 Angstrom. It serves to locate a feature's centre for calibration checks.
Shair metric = 4407.35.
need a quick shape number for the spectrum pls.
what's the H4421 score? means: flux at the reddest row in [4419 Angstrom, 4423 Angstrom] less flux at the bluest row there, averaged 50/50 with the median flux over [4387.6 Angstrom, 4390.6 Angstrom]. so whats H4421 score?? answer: 57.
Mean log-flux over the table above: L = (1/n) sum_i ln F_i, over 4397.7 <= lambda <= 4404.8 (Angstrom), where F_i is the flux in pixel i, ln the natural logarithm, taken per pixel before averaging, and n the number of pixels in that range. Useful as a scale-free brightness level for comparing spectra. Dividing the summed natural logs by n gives 5.67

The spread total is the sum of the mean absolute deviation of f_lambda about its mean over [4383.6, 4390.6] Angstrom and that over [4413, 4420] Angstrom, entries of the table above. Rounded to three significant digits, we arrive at 159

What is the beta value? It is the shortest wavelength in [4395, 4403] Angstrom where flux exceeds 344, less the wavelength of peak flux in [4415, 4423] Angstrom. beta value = -20.3 Angstrom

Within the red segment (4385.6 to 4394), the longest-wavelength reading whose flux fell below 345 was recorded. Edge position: 4391.14 Angstrom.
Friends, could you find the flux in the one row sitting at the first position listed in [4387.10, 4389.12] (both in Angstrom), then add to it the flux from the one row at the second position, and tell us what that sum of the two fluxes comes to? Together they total 136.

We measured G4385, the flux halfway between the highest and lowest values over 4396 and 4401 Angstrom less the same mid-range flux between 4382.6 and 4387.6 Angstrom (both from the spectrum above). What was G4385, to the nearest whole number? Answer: 109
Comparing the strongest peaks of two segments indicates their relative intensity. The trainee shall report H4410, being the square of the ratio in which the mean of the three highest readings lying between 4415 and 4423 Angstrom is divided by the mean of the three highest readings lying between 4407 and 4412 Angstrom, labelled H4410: 0.57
